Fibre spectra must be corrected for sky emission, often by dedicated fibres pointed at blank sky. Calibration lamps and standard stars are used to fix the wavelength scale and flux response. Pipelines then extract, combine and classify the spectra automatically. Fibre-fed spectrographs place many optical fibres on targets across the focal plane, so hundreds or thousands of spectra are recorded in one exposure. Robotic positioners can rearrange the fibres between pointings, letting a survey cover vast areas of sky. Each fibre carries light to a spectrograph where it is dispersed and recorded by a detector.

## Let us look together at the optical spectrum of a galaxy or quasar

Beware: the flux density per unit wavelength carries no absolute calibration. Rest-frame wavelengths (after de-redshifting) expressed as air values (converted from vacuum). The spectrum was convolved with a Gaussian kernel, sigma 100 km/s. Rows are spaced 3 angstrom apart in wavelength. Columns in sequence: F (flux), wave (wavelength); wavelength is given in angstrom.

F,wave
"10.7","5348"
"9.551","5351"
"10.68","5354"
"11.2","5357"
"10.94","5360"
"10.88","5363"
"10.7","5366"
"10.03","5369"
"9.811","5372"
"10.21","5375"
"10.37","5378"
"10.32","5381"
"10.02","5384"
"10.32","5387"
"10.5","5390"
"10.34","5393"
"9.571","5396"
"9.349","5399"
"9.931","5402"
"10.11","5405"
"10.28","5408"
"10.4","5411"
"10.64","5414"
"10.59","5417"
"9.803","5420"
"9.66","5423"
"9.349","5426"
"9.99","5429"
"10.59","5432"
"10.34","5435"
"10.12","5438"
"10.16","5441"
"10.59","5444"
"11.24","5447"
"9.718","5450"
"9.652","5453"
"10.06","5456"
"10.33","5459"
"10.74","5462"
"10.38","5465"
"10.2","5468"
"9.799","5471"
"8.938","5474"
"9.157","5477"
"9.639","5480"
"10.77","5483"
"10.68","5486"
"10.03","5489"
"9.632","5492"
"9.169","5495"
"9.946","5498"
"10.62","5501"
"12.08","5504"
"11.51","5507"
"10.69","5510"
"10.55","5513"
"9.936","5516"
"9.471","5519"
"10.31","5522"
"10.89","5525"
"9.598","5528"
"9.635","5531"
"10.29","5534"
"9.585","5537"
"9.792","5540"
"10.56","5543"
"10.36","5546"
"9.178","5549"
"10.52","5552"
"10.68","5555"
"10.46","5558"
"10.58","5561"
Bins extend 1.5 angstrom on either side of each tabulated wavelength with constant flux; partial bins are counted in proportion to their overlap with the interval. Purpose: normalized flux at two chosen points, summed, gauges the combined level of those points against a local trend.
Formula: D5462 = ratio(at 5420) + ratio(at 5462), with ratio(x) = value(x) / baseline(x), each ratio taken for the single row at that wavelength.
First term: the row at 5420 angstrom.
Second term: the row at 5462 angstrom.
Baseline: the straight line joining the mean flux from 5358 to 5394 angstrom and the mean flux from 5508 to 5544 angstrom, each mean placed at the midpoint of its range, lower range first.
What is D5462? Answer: 2.00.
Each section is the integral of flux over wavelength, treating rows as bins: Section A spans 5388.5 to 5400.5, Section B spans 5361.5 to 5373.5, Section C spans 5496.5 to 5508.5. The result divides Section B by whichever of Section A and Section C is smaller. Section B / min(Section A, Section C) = 1.04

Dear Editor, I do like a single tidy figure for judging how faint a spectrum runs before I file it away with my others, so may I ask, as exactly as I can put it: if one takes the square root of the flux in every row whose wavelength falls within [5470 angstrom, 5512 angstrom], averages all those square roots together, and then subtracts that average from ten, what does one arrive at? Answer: 6.81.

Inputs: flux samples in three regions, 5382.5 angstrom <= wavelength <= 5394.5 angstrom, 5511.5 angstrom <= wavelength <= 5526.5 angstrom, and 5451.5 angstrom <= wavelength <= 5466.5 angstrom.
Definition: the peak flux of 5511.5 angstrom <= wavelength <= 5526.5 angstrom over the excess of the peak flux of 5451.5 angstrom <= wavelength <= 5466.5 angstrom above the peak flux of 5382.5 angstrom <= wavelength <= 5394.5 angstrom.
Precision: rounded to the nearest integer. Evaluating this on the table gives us 45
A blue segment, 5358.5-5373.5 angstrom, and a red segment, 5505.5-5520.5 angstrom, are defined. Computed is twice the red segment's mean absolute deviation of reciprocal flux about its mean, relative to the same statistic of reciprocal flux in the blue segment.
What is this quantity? 2.7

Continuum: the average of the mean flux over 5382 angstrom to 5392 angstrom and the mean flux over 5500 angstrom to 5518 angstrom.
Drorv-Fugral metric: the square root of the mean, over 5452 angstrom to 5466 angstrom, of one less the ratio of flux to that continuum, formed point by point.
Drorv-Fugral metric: 0.18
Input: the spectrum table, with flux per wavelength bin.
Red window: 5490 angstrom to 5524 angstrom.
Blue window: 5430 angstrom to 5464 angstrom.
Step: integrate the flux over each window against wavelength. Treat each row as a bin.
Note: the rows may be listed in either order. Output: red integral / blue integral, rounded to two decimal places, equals 1.00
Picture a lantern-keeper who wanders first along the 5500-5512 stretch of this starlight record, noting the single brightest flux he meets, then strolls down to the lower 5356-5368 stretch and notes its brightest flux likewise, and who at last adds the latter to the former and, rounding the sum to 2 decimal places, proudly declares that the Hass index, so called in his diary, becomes 23.28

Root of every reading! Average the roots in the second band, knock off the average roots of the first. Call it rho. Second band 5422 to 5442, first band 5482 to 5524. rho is -0.05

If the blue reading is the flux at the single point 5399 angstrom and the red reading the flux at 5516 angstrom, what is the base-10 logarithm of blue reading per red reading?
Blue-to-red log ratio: -0.026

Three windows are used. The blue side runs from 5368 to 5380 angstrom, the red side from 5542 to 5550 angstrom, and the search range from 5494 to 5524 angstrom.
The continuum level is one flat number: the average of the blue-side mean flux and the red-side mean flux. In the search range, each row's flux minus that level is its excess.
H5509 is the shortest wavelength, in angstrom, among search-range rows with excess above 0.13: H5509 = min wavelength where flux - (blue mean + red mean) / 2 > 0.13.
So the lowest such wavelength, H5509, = 5501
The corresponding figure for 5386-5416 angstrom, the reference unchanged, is 5387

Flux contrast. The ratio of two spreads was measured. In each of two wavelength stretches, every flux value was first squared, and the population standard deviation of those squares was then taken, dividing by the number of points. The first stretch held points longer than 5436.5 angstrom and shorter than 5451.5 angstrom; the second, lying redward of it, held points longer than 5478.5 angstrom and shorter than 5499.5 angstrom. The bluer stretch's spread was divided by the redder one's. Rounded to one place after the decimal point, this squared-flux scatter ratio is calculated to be 1.0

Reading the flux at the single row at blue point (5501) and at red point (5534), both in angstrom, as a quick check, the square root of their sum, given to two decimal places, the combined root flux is 4.57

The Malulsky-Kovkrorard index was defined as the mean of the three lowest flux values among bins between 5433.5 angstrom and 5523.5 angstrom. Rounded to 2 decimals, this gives 9.09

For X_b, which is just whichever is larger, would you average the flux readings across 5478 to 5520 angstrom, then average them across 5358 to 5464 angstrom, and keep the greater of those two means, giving 10.3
